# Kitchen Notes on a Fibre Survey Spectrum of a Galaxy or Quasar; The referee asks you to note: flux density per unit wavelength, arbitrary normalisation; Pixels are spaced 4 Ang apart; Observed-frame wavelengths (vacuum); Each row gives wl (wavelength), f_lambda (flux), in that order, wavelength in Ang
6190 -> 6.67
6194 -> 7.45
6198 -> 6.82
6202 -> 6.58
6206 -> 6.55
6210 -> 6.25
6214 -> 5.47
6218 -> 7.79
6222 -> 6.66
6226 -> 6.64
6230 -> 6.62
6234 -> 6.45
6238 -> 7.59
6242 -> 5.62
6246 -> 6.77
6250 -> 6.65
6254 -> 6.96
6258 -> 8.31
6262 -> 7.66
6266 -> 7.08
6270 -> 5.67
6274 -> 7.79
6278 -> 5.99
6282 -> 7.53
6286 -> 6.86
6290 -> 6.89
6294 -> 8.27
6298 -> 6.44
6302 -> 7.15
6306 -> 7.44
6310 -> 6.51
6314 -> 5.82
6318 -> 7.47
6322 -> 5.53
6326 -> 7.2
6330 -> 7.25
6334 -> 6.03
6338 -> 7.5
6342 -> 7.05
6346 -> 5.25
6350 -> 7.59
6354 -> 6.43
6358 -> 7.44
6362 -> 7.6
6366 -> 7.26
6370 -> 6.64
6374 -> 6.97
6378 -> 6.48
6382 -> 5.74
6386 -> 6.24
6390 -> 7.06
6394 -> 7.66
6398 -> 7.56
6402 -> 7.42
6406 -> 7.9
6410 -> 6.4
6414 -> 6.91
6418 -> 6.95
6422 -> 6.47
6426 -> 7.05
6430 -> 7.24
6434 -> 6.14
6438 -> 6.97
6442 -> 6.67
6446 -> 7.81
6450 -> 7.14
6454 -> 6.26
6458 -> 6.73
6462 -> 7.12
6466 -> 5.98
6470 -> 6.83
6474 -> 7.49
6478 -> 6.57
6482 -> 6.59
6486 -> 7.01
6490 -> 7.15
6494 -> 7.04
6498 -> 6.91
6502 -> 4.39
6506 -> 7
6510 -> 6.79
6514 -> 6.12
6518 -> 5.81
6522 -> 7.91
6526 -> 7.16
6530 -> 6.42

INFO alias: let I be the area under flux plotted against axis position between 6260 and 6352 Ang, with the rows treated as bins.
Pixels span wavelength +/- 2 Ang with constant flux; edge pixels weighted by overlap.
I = 632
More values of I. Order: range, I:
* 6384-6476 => 640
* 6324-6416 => 638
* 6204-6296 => 632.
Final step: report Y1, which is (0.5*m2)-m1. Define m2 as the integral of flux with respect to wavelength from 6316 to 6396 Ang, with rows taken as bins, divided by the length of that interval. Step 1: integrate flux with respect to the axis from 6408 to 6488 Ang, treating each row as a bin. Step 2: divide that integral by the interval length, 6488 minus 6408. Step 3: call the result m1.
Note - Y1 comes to -3.41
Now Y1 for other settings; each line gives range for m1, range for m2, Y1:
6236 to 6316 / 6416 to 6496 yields -3.52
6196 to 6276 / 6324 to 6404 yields -3.34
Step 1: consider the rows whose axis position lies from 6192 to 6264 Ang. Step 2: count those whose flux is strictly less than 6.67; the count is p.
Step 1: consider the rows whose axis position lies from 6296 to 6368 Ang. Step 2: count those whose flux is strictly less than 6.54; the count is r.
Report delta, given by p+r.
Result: 17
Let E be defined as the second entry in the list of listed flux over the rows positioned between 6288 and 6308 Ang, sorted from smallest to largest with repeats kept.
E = 6.89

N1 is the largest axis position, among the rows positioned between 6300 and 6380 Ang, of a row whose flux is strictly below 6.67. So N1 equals 6378 Ang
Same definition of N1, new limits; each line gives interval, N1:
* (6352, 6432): 6422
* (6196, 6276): 6270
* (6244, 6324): 6322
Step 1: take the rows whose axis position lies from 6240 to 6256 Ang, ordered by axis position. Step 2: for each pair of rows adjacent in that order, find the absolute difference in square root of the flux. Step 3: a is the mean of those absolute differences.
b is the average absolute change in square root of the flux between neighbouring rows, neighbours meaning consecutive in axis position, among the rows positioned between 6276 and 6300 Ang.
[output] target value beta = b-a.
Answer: 0.10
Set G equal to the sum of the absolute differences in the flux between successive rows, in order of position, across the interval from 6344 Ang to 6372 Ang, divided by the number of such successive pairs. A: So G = 0.94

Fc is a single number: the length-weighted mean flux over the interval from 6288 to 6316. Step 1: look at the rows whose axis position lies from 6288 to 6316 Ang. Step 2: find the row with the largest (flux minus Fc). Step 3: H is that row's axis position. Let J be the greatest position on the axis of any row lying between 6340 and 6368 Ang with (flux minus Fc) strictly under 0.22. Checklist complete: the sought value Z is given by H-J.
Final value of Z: -60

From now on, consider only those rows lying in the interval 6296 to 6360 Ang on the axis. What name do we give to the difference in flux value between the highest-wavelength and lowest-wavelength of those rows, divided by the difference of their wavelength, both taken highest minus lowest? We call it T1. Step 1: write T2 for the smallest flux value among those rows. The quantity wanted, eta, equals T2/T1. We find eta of 315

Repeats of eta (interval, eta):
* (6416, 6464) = 1589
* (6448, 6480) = -294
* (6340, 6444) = -1382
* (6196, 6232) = -875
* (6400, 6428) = -415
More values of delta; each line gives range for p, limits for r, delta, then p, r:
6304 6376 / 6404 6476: 12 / 7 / 5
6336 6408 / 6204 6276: 11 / 6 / 5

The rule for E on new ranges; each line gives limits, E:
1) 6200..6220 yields 6.25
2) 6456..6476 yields 6.73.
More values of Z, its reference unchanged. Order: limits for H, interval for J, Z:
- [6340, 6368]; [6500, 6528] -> -156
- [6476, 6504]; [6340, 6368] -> 136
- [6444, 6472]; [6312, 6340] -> 112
